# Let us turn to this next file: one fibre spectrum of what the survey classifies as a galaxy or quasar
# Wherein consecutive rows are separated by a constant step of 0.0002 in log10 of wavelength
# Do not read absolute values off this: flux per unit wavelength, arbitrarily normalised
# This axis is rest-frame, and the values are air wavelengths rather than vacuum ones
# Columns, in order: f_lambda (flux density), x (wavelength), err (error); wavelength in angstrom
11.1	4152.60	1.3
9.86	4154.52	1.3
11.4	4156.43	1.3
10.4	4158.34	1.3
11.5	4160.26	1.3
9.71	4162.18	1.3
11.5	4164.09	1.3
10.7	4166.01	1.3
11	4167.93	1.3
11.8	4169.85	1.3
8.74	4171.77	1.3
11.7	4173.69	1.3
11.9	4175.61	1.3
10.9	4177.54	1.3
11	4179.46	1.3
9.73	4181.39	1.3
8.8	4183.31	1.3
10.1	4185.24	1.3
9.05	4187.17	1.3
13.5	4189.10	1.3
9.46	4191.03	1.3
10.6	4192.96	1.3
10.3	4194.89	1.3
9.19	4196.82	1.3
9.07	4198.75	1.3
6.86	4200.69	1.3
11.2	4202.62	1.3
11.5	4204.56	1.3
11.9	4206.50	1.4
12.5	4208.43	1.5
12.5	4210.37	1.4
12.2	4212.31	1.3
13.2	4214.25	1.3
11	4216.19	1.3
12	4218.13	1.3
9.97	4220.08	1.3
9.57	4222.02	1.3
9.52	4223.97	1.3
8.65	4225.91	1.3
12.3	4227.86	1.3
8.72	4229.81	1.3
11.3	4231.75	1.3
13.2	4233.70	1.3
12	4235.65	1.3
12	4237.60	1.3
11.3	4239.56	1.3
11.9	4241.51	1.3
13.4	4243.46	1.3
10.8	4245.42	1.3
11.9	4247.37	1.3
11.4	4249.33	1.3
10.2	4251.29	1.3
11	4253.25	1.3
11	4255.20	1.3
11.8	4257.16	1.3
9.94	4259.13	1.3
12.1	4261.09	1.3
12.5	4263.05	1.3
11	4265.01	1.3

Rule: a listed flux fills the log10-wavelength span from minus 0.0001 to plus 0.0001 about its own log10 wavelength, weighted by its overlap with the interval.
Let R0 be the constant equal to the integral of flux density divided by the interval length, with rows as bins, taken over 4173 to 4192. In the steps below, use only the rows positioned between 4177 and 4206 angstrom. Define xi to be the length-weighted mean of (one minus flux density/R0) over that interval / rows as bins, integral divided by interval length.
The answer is 0.047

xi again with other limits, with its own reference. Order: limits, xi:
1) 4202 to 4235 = -0.062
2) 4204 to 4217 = -0.147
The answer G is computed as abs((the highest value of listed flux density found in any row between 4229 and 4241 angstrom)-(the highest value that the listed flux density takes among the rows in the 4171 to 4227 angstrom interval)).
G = 0.3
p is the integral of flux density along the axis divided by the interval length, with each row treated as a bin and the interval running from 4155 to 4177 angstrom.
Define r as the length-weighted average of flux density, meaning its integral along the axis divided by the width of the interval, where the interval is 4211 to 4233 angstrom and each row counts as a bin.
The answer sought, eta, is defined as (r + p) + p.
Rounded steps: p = 10.9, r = 10.8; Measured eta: 32.7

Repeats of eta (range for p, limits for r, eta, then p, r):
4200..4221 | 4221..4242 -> 33.8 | 11.4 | 10.9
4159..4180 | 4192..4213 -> 32.6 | 10.9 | 10.7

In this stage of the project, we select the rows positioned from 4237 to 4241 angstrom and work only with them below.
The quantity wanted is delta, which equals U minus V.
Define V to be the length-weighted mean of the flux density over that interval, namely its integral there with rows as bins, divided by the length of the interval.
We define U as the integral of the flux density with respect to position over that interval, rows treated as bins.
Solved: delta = 34.9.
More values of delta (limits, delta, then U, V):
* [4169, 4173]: 31.0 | 41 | 10.3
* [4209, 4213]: 37.1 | 49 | 12.4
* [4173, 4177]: 35.1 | 47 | 11.7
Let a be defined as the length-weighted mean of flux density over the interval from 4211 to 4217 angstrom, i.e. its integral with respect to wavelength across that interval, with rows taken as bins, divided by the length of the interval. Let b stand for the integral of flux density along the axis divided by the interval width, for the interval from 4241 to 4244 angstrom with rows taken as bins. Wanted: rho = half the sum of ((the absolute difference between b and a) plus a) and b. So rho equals 12.67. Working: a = 12.2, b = 12.7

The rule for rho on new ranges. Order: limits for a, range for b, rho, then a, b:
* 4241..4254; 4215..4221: 11.51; 11.5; 11.1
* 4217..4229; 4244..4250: 11.51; 10.3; 11.5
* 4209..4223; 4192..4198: 11.51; 11.5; 10.0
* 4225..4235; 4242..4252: 11.59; 10.9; 11.6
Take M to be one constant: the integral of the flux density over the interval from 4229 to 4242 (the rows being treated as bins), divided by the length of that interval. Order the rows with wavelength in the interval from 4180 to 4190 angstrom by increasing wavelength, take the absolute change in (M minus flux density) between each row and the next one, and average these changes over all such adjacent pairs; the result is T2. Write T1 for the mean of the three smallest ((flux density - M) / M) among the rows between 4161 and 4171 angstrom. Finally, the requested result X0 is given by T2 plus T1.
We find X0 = 1.84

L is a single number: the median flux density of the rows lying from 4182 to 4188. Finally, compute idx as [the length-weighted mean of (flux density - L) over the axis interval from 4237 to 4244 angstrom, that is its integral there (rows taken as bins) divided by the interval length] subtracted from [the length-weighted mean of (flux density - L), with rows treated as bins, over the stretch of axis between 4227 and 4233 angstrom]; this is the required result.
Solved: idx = -1.2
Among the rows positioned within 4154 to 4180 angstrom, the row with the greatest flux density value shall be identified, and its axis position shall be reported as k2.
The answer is 4175.61 angstrom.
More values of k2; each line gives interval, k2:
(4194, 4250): 4243.46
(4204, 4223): 4214.25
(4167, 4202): 4189.10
